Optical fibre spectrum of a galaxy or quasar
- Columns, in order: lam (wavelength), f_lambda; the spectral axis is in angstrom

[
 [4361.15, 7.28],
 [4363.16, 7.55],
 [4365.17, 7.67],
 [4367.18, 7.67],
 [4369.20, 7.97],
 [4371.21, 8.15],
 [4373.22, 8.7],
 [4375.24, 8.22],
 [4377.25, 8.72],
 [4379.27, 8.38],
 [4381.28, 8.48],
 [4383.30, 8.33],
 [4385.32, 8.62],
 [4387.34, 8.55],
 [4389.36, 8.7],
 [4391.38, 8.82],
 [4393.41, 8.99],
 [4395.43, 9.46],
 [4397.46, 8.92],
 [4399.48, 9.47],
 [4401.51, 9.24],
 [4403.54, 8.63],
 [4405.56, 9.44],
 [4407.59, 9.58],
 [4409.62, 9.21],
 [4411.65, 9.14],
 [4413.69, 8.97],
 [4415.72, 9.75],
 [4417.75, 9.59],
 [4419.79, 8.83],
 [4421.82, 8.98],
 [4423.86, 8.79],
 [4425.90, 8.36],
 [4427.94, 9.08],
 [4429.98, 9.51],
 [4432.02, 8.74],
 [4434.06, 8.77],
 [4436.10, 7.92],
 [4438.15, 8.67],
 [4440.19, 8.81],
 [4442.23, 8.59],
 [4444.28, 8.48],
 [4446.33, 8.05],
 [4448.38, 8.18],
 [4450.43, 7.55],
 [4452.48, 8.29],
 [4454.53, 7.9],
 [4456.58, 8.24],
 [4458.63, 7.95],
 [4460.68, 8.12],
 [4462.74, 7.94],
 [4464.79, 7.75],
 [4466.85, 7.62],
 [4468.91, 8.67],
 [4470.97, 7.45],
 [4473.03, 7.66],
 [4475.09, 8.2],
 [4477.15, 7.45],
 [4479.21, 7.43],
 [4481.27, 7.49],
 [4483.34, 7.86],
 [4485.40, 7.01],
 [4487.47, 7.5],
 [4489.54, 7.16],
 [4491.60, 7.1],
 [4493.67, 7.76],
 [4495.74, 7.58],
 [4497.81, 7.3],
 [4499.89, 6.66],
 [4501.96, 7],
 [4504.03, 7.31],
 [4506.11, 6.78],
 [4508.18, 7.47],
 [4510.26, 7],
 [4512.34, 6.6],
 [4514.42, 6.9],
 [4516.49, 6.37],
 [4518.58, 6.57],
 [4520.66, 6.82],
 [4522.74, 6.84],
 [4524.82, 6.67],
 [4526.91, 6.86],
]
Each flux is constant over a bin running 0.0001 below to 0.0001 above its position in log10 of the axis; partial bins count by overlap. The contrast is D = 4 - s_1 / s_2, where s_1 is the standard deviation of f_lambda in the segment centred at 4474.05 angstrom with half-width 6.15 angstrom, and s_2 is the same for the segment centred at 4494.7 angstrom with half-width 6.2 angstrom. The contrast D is 2.7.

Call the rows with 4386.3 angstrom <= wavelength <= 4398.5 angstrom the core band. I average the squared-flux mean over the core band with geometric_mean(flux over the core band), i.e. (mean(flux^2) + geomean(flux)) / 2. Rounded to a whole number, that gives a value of 44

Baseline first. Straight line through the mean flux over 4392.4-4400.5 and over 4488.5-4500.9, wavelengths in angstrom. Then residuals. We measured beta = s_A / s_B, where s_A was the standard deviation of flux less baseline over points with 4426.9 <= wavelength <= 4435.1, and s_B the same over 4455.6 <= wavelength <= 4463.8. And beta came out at 2.81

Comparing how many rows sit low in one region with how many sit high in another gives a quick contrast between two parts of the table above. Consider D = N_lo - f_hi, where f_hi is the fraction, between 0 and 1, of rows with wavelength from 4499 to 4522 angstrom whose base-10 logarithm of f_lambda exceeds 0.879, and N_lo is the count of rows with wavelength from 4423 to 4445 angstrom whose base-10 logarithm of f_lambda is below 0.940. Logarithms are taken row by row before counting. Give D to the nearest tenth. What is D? 5.0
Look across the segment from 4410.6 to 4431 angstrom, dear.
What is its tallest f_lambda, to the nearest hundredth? 9.75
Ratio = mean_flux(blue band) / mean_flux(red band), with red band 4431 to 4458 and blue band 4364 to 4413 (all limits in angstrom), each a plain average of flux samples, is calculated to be 1.05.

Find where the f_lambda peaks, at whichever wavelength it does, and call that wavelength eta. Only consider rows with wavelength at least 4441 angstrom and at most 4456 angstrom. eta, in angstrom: 4442.23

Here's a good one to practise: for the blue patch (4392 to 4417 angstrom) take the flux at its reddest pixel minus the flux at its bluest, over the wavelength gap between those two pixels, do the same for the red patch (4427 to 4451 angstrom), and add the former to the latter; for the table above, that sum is -0.03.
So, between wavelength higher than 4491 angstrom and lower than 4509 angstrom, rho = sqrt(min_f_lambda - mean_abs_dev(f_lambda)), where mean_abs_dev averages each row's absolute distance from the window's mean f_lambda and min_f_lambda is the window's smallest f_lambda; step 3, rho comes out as 2.52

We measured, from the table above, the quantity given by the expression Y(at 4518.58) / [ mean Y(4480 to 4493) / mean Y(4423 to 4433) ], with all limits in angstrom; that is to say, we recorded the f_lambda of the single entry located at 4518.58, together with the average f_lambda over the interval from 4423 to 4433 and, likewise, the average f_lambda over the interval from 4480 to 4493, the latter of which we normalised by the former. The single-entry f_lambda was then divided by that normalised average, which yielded 7.9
